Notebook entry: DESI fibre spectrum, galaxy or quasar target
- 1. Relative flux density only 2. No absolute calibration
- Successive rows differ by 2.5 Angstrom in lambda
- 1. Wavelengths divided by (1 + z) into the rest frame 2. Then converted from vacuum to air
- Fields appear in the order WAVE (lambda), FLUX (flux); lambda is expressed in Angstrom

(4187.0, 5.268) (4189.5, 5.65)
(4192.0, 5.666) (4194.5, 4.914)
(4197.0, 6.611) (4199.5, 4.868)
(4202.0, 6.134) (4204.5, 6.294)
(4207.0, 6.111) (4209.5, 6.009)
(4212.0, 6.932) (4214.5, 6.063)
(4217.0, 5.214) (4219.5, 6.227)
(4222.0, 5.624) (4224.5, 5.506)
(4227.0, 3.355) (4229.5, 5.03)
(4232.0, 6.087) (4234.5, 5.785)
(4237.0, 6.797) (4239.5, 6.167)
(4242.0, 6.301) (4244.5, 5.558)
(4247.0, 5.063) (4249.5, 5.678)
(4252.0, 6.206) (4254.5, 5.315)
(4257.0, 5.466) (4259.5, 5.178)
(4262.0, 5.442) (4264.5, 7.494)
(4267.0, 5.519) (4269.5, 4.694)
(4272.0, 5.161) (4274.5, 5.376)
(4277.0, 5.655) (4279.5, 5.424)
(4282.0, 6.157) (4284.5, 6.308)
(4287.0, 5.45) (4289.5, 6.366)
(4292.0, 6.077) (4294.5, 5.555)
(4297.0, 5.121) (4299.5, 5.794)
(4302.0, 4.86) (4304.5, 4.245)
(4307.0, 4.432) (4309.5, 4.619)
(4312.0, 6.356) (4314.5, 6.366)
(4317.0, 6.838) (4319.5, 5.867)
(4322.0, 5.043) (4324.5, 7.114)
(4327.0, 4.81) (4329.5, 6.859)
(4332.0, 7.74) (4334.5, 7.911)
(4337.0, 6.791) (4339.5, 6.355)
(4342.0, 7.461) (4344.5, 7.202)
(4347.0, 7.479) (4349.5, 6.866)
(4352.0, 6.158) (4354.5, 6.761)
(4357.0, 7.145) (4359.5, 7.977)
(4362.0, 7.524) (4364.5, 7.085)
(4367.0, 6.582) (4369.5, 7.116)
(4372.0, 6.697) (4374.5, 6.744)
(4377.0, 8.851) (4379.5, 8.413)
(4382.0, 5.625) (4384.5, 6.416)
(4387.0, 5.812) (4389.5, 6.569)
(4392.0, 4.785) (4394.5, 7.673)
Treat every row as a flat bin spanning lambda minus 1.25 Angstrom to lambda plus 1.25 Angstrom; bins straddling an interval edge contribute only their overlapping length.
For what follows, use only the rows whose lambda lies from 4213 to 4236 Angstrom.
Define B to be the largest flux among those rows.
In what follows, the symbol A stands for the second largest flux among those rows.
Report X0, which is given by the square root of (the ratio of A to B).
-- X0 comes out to 0.989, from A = 6.087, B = 6.227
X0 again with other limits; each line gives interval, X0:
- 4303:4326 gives 0.980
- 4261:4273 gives 0.858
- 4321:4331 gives 0.982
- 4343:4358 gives 0.981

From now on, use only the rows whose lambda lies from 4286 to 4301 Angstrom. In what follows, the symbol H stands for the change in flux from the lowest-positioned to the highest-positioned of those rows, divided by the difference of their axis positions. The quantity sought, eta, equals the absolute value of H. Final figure 0.03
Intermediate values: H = 0.028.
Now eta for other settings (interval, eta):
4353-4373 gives 0.00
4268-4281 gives 0.07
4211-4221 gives 0.09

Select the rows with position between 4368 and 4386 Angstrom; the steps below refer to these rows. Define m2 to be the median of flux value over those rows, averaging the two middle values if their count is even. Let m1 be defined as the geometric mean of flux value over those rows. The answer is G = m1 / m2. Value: 1.05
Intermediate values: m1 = 7.05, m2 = 6.7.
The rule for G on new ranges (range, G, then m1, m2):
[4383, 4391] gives 0.98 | 6.26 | 6.4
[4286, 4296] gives 1.01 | 5.85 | 5.8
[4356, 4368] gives 1.01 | 7.25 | 7.1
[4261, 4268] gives 1.10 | 6.08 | 5.5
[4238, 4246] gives 0.97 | 6.00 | 6.2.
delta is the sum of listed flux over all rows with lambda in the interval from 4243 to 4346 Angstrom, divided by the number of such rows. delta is 5.9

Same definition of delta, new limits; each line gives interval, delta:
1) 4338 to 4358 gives 6.9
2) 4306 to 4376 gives 6.6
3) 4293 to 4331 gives 5.6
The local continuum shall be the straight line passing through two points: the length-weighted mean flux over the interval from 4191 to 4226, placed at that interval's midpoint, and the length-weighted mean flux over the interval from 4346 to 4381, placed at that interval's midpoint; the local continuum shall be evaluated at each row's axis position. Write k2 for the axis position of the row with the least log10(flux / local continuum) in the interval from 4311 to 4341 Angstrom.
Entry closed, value 4327.0 Angstrom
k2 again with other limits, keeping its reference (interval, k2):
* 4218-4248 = 4227.0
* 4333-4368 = 4352.0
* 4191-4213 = 4199.5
